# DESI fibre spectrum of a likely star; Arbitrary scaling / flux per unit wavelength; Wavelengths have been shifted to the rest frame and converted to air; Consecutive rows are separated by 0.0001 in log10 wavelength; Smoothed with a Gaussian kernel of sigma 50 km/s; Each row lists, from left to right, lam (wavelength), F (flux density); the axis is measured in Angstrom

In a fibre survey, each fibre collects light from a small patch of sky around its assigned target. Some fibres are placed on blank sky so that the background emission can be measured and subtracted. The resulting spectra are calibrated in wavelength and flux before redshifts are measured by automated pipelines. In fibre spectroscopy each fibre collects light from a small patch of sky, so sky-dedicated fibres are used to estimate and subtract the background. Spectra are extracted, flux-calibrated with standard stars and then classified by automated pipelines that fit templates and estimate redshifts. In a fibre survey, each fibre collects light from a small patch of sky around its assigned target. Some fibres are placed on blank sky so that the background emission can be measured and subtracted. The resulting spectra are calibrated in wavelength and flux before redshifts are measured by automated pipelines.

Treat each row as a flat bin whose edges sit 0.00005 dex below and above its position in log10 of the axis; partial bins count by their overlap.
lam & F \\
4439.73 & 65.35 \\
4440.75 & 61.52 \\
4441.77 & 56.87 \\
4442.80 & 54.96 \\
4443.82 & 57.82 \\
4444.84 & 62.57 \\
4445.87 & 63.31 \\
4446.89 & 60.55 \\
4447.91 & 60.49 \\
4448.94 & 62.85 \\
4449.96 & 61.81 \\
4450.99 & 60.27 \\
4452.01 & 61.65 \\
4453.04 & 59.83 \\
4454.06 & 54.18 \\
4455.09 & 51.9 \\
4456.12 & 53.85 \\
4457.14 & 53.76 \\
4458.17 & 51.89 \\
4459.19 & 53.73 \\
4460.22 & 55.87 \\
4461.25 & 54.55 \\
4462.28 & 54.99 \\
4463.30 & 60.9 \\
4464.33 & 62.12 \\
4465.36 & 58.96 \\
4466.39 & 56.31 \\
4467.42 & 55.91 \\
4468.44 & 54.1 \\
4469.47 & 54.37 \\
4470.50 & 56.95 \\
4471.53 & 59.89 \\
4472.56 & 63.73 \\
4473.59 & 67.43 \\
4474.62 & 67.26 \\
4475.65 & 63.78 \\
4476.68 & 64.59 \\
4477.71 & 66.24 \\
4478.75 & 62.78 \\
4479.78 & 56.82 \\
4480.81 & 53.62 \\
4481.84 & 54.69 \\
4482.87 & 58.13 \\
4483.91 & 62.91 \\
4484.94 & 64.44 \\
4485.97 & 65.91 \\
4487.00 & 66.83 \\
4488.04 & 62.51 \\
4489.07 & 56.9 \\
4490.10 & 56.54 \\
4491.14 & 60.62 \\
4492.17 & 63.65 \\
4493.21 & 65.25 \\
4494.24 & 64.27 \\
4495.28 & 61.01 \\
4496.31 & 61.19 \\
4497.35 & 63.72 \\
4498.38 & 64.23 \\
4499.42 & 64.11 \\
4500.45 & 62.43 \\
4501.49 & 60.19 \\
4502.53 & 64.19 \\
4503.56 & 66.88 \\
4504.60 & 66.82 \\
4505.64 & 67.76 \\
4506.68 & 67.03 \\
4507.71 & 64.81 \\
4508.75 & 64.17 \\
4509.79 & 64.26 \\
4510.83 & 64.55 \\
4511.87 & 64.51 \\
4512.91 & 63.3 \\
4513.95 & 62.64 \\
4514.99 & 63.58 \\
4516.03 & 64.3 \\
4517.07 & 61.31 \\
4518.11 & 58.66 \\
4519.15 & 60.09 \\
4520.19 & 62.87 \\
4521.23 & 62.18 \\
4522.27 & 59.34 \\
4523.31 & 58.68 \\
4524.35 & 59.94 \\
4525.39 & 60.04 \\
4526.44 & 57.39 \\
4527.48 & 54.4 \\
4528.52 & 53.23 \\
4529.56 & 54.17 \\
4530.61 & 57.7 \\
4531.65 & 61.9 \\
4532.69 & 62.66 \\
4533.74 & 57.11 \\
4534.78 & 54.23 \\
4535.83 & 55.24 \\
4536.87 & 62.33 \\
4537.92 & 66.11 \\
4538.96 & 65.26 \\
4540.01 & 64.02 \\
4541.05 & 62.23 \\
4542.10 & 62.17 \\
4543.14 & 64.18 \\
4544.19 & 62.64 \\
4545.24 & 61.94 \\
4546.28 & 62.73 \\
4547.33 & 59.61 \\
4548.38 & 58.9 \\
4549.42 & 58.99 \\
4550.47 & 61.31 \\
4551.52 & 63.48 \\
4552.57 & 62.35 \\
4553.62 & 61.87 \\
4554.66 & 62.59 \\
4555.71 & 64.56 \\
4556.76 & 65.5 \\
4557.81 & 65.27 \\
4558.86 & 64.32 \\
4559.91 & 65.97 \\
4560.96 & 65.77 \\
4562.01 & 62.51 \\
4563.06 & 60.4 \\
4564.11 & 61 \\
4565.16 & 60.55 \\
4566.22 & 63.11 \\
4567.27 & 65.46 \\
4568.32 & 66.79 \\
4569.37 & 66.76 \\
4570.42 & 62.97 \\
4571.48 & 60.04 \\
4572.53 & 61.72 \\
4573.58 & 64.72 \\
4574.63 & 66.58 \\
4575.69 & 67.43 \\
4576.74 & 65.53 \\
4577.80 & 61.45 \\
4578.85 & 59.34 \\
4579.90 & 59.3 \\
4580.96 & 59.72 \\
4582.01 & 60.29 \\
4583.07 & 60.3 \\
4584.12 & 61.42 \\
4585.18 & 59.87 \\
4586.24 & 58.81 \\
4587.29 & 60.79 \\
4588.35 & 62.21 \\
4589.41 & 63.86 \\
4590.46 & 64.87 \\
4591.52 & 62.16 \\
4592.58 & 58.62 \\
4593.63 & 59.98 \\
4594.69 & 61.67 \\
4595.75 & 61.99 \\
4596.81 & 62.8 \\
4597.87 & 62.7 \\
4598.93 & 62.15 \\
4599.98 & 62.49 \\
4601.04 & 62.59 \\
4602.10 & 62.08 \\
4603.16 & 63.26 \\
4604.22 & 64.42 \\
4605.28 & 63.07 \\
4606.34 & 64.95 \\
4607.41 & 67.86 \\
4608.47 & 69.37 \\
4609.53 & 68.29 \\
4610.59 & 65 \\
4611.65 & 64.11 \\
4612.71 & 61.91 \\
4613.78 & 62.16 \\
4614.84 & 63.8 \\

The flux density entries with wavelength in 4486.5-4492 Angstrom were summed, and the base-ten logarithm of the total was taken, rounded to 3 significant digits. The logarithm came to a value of 2.48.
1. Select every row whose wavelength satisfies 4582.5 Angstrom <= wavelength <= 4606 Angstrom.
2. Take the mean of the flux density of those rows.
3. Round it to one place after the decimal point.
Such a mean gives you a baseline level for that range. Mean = 61.9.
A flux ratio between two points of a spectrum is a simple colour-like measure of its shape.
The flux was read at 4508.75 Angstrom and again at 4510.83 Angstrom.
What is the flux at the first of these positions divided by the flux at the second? 0.99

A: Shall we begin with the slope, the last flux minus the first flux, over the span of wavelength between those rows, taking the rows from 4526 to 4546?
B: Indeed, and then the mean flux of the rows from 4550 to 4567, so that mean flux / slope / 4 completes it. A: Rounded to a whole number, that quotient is 65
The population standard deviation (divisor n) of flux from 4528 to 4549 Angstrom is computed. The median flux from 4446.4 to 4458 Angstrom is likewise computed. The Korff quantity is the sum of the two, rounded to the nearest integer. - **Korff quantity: 64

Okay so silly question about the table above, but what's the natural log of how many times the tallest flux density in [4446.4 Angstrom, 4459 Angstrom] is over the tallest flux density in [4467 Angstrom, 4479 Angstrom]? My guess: -0.070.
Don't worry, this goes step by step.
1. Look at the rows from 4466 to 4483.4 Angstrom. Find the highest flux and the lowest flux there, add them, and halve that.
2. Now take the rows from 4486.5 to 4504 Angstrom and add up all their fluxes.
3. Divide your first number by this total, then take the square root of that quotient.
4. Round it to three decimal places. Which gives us 0.238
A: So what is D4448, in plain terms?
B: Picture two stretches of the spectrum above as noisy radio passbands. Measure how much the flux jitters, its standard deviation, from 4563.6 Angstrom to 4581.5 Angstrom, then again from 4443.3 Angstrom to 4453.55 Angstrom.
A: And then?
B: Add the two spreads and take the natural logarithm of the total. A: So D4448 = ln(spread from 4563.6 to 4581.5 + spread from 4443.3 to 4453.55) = 1.5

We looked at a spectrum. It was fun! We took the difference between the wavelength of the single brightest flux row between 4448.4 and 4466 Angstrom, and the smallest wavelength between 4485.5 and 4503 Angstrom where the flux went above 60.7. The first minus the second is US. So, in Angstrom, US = -37.0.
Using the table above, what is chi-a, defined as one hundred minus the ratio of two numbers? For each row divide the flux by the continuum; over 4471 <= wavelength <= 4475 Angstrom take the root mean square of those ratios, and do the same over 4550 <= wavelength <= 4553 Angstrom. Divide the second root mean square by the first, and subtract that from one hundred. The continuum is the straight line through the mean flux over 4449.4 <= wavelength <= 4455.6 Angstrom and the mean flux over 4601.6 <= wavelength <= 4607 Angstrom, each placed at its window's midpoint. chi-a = 99.08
